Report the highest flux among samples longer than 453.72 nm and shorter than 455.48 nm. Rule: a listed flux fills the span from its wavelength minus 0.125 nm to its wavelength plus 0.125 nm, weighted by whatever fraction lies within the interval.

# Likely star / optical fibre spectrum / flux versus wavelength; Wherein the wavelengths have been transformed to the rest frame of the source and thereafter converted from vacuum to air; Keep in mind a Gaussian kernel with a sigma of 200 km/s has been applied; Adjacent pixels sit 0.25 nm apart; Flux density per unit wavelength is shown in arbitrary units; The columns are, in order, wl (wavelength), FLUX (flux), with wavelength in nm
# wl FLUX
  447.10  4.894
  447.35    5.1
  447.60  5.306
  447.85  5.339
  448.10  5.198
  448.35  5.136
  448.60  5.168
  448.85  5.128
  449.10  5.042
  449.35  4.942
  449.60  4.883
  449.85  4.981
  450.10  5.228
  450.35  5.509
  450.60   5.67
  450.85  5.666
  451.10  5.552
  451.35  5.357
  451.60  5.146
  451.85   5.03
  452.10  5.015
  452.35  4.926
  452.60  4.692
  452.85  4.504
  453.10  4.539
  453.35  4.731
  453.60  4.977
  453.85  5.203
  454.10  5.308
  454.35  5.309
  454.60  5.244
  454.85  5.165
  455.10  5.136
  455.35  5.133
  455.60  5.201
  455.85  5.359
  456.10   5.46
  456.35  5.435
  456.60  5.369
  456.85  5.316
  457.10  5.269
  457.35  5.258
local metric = 5.309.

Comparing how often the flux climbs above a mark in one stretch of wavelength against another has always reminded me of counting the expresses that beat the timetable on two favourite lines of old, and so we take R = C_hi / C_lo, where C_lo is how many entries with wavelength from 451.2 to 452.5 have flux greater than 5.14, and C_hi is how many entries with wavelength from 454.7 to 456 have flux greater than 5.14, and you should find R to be 1.5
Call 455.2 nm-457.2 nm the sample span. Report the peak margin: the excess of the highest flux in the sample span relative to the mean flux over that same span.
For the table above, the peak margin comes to 0.14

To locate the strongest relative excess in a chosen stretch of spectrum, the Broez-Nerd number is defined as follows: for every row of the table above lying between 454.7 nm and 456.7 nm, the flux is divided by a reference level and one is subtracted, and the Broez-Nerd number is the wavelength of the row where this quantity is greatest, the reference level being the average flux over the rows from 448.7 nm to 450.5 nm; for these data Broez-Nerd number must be 456.10 nm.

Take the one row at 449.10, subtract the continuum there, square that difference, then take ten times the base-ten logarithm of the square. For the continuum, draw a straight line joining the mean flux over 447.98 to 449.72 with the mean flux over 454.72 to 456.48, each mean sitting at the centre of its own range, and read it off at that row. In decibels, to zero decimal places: -29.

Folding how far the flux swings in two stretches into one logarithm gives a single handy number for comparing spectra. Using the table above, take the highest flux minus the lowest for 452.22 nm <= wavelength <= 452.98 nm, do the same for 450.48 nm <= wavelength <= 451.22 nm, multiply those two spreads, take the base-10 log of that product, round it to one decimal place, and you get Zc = -1.3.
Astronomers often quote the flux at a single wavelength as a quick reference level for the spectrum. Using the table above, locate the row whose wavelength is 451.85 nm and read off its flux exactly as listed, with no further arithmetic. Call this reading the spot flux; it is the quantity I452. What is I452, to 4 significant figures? 5.030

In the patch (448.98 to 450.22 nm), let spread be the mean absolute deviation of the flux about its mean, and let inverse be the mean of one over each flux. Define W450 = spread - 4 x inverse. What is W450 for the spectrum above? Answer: -0.702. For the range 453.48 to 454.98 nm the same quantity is -0.683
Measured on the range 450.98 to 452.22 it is -0.580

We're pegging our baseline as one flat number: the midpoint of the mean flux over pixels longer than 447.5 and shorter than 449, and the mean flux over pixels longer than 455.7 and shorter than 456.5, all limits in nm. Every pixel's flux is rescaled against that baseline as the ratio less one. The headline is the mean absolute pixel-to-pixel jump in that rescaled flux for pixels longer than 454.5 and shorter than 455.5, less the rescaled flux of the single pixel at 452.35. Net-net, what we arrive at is 0.08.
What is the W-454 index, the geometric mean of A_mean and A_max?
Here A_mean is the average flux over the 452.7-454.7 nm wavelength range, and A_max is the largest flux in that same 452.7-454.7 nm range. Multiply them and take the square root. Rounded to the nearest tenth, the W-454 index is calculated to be 5.1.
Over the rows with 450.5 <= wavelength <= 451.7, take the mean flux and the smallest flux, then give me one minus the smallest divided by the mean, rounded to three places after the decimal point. 0.061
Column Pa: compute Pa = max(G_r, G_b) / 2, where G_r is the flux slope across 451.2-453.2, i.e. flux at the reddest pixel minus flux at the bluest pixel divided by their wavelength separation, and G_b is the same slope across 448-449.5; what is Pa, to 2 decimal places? -0.10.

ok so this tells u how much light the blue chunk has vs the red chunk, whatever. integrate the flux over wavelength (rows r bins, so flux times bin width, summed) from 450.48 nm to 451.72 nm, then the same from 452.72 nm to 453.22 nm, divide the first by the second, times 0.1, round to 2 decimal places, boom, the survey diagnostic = 0.30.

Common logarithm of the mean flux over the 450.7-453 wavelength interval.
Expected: 0.707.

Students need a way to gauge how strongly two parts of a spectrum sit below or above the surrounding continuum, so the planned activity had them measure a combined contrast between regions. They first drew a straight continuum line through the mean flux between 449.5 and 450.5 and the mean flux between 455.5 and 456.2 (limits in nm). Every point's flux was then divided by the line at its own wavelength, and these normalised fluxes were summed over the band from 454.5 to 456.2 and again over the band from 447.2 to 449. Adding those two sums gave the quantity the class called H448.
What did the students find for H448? 14.0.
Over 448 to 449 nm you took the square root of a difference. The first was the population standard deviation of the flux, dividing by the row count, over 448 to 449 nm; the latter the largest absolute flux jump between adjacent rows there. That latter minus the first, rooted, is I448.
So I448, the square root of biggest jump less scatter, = 0.19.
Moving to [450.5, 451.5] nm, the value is 0.26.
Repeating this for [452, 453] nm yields 0.18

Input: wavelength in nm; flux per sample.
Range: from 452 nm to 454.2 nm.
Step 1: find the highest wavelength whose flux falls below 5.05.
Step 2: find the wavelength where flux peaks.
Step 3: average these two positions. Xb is 453.85 nm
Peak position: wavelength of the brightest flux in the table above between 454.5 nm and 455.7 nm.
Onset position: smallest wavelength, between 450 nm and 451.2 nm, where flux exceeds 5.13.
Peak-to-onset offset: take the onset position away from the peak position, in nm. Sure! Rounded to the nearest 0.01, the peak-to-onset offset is 4.50 nm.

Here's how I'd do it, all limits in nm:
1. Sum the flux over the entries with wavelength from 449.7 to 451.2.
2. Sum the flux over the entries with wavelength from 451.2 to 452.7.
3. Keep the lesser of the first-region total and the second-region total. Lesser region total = 30.2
